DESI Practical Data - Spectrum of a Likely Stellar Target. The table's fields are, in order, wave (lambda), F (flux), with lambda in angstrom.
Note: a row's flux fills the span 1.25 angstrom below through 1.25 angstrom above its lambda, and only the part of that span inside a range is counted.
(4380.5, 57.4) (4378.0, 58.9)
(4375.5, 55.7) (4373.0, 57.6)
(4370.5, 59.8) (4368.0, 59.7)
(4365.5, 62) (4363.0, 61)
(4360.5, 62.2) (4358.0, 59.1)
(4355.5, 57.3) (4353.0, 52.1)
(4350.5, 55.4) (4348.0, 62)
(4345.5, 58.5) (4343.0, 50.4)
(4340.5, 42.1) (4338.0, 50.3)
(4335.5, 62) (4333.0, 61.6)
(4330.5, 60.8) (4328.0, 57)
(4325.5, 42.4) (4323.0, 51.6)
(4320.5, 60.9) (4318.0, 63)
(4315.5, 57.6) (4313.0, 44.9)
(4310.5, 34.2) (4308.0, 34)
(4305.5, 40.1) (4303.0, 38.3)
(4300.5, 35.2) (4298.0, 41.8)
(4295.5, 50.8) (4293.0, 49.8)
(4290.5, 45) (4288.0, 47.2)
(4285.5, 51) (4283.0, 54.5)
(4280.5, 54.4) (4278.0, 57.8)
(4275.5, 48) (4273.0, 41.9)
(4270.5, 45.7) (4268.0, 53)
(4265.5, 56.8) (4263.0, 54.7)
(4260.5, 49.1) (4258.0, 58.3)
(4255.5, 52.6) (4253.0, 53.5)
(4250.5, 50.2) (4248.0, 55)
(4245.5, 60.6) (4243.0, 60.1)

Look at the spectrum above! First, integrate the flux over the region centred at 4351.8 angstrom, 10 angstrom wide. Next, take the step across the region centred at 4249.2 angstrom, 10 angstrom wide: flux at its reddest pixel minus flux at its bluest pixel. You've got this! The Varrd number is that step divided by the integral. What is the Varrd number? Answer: -0.013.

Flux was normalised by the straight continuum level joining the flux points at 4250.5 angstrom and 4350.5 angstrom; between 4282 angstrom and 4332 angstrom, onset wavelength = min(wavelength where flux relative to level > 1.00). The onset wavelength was 4283.0 angstrom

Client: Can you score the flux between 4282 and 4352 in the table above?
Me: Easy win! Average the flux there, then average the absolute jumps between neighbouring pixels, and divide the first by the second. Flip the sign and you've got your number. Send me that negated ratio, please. -9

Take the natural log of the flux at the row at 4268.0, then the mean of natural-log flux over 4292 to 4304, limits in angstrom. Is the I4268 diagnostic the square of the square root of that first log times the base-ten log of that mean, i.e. 2.28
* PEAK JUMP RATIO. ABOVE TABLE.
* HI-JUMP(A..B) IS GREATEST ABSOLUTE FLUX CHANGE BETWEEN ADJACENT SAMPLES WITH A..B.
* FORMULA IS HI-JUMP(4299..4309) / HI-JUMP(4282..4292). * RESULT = 1.61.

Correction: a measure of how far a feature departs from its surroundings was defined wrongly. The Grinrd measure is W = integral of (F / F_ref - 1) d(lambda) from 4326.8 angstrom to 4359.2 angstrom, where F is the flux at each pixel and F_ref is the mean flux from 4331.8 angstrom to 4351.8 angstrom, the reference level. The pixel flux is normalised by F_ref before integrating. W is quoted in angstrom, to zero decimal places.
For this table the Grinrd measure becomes 0 angstrom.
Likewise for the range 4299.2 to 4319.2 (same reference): -4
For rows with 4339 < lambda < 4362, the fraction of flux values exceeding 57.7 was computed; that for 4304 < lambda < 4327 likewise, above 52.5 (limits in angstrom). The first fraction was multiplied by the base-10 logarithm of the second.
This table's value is -0.21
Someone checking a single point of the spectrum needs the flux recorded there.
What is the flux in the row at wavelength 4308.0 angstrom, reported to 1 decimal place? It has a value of 34.0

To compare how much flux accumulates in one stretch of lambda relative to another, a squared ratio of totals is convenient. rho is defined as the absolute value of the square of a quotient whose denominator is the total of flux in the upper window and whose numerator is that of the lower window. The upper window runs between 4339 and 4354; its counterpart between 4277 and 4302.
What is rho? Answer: 2.3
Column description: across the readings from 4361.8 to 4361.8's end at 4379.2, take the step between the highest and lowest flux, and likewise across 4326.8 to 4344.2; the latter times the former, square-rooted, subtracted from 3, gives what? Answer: -8.2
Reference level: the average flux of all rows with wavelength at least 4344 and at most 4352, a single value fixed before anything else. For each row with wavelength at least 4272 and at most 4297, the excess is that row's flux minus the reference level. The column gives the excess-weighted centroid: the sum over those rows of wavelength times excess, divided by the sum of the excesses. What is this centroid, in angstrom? 4284.2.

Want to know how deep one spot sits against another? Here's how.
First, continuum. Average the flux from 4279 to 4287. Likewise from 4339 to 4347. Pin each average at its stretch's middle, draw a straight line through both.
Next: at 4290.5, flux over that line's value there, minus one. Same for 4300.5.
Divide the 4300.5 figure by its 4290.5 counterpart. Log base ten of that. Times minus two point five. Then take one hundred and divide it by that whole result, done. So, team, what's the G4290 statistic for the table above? -117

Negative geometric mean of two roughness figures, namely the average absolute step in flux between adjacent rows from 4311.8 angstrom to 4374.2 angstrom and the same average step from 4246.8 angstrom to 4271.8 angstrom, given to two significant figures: -5.0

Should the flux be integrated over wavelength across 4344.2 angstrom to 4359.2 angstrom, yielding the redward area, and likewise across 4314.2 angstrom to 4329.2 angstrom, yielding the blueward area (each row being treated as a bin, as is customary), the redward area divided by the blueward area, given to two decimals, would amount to 1.04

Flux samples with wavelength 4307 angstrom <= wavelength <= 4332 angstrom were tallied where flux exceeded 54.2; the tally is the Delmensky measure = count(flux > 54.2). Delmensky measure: 5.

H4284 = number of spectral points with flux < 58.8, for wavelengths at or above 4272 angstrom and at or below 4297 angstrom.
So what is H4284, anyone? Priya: 10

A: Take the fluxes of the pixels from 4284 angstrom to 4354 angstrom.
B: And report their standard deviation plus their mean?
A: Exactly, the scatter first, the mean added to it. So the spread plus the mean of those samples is 59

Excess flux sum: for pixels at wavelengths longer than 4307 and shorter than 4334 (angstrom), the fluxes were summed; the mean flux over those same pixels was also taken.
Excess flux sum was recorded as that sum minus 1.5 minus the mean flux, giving 515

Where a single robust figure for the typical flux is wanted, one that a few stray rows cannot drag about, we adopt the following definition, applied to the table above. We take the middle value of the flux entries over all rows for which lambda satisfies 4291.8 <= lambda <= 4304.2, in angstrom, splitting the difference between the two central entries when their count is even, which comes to 42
